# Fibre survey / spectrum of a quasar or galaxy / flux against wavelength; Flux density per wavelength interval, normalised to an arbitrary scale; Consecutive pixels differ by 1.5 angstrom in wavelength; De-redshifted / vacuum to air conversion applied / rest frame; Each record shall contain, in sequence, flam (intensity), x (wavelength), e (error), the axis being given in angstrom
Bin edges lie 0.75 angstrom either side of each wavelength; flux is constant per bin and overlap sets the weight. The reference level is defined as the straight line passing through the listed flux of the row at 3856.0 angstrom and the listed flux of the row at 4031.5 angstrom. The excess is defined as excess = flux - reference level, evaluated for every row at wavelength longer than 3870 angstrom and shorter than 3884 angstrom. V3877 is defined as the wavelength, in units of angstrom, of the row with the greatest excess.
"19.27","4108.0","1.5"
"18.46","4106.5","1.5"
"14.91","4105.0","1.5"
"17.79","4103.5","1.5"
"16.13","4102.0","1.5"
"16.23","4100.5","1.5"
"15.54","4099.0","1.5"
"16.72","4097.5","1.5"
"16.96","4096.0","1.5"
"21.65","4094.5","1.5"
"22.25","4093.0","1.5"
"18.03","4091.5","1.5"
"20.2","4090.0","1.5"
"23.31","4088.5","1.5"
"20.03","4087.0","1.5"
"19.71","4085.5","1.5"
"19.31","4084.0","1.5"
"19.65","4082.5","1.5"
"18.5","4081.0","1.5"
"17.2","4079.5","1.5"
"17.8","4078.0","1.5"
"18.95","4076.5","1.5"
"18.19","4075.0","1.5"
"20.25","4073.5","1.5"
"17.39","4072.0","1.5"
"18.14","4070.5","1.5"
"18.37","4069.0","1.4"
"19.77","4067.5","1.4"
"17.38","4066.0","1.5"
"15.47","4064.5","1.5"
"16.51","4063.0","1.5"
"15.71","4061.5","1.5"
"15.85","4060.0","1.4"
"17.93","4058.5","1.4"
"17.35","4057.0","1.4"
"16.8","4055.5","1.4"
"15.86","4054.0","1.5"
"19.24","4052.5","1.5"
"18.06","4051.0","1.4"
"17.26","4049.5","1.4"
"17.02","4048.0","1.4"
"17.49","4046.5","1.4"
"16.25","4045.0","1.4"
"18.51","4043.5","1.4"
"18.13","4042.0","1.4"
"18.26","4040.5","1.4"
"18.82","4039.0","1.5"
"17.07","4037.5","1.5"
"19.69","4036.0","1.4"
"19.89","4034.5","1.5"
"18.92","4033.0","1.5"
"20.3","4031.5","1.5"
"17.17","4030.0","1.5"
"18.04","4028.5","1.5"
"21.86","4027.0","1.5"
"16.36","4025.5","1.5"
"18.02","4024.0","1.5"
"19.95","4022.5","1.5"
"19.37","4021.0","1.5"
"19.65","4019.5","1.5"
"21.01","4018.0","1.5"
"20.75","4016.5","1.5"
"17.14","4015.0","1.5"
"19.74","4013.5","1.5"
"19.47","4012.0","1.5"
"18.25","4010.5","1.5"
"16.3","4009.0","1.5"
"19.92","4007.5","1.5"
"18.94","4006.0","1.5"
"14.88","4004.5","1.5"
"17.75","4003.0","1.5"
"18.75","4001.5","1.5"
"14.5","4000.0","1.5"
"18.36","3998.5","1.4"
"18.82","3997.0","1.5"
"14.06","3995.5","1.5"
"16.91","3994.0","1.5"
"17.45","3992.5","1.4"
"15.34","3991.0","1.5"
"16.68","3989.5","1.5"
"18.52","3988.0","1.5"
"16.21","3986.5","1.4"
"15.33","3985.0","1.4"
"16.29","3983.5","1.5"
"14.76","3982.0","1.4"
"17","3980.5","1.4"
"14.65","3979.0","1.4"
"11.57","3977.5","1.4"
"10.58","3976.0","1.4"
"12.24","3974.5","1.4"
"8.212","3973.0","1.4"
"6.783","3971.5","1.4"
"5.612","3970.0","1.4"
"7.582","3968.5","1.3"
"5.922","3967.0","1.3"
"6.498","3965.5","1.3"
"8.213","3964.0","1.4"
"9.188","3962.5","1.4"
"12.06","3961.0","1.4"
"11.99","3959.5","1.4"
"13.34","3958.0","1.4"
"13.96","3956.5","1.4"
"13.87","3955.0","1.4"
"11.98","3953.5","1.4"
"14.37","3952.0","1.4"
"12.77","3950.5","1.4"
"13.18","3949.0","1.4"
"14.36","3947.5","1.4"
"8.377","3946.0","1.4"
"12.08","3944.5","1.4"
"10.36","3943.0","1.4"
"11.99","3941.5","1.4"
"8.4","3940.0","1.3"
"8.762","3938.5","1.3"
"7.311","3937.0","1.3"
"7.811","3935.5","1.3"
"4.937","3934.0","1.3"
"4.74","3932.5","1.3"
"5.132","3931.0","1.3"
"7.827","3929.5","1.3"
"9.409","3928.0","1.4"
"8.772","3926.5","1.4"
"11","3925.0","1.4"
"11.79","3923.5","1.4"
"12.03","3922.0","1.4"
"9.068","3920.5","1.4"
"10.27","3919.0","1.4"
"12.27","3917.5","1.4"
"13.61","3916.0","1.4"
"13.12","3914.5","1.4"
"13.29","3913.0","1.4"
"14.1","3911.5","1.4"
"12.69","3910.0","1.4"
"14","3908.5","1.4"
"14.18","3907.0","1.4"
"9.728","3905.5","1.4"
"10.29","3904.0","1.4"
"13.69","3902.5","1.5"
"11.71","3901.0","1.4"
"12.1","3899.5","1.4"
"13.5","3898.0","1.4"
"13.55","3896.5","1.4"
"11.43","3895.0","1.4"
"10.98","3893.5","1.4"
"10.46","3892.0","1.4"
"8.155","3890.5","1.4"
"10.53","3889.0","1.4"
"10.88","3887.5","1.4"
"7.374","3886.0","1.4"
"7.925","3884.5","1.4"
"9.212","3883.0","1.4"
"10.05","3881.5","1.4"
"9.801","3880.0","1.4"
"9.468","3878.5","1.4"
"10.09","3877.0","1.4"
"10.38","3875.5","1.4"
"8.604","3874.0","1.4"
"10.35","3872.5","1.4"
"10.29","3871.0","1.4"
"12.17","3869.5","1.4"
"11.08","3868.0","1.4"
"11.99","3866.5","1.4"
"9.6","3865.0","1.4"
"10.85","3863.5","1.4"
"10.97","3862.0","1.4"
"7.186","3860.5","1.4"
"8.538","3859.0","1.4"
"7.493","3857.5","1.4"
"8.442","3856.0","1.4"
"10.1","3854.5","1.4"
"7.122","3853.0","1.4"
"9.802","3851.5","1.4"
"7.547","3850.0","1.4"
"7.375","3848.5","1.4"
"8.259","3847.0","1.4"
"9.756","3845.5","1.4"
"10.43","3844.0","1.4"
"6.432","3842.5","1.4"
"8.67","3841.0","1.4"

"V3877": 3871.0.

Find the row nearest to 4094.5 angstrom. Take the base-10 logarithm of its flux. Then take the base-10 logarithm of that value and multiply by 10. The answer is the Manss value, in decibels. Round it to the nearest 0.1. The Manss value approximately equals 1.3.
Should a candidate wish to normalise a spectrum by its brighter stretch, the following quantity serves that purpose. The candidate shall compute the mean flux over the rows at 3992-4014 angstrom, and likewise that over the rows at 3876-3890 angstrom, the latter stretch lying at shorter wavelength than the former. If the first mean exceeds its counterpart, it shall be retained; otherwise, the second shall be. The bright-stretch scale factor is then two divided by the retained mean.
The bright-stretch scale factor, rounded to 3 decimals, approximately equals 0.114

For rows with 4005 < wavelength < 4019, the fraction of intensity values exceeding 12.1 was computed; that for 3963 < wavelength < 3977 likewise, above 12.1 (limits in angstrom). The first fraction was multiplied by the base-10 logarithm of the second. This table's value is -0.95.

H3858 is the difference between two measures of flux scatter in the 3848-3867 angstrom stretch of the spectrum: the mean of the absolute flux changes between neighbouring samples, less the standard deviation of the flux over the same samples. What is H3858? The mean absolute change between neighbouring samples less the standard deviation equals 0.1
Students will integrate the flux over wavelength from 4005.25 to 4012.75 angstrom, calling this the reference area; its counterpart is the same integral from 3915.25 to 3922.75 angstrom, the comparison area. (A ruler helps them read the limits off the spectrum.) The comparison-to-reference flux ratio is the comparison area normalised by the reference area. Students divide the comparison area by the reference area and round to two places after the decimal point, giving 0.62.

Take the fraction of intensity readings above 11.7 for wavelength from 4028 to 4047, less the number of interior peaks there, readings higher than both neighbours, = -3.0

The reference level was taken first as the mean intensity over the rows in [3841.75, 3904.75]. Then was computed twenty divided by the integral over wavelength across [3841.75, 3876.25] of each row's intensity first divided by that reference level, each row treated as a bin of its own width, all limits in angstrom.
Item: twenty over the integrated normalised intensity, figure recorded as 0.61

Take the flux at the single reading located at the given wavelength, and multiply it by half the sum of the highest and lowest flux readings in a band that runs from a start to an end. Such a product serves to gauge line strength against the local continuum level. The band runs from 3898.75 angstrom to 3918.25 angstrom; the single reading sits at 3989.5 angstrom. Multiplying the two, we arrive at 199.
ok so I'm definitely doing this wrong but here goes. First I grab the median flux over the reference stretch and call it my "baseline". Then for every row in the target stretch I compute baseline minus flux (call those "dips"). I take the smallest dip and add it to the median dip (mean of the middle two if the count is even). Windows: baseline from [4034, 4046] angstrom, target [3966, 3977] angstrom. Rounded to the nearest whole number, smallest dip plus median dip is 17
